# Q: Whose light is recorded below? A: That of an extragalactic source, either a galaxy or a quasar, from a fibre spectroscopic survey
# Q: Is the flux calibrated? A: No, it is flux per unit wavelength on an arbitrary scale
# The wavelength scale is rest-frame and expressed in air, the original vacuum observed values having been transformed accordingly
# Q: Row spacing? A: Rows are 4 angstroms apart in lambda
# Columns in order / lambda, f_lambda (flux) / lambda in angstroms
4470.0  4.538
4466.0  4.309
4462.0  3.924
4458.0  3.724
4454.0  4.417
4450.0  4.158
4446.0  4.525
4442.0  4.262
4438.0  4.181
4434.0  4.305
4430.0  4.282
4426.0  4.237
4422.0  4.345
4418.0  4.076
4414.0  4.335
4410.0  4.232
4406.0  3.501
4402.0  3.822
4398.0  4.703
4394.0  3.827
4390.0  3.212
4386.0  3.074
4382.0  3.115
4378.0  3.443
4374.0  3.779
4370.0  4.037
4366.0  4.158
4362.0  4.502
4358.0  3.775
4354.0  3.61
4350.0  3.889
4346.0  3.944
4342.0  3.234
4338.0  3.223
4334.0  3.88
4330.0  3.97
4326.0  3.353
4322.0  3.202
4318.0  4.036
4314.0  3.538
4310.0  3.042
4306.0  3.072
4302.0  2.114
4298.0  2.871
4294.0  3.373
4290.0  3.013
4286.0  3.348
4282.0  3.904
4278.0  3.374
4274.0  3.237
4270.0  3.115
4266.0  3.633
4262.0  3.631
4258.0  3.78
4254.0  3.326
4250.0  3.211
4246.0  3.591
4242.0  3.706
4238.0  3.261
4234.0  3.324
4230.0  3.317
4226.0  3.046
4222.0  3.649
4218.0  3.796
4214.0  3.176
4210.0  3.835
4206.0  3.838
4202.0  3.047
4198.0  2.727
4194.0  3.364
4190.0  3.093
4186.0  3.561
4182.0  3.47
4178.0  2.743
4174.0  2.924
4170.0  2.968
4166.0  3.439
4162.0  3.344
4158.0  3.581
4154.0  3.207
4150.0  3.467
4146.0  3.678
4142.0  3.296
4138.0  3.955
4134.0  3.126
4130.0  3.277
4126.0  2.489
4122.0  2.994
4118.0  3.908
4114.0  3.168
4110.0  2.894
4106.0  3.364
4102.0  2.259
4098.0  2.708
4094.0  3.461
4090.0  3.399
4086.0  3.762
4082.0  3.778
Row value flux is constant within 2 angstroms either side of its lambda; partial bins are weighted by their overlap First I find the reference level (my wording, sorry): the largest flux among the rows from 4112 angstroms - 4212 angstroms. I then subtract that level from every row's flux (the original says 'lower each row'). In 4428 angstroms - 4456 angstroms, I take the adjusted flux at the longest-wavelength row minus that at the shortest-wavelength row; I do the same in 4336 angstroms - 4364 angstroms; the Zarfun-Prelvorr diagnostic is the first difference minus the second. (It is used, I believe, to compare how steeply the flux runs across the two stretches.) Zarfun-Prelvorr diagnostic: -1.1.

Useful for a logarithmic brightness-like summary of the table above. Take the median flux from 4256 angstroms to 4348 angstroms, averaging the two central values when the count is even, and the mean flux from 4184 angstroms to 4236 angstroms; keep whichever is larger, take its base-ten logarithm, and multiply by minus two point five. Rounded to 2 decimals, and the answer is -1.32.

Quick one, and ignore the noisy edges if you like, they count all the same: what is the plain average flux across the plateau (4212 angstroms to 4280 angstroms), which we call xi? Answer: 3.4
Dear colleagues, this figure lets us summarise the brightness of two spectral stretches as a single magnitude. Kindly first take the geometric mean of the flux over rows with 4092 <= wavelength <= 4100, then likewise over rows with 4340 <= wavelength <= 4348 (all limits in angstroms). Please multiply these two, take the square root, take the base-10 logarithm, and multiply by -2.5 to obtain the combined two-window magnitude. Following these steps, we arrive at -1.30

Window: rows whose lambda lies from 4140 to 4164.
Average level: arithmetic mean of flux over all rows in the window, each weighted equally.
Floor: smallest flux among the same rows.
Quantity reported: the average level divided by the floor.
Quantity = 1.07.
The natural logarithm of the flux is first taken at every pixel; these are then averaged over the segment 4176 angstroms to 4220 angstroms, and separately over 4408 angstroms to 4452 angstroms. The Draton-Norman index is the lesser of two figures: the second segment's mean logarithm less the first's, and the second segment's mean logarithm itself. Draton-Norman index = 0.25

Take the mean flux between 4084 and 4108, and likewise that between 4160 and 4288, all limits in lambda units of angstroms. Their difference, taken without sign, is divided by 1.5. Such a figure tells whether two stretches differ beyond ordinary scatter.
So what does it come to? 0.14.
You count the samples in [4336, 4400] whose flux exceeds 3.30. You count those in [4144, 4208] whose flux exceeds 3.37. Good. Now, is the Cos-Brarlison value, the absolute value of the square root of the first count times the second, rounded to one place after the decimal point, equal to 8.8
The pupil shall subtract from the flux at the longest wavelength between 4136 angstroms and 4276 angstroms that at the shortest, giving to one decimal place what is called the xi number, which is -0.7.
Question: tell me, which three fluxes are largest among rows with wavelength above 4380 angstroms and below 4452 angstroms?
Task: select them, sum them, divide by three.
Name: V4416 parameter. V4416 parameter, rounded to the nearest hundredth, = 4.52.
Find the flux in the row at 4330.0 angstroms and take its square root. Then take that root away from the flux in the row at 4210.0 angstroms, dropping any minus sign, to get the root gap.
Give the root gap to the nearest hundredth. 1.84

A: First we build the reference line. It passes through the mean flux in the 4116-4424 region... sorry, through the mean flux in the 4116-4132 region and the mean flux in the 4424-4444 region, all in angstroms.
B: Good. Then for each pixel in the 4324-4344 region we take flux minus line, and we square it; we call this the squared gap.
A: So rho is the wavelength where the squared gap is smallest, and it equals 4334.0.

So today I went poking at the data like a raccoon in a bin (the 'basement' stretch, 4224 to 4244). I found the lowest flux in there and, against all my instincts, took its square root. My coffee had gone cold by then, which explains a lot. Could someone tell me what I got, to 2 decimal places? 1.75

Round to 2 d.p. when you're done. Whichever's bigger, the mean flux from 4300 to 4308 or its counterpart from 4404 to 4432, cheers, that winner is 4.14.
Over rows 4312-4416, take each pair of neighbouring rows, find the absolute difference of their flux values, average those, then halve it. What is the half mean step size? 0.198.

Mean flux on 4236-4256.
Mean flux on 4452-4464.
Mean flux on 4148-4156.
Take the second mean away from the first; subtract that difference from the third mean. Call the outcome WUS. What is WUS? 3.9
